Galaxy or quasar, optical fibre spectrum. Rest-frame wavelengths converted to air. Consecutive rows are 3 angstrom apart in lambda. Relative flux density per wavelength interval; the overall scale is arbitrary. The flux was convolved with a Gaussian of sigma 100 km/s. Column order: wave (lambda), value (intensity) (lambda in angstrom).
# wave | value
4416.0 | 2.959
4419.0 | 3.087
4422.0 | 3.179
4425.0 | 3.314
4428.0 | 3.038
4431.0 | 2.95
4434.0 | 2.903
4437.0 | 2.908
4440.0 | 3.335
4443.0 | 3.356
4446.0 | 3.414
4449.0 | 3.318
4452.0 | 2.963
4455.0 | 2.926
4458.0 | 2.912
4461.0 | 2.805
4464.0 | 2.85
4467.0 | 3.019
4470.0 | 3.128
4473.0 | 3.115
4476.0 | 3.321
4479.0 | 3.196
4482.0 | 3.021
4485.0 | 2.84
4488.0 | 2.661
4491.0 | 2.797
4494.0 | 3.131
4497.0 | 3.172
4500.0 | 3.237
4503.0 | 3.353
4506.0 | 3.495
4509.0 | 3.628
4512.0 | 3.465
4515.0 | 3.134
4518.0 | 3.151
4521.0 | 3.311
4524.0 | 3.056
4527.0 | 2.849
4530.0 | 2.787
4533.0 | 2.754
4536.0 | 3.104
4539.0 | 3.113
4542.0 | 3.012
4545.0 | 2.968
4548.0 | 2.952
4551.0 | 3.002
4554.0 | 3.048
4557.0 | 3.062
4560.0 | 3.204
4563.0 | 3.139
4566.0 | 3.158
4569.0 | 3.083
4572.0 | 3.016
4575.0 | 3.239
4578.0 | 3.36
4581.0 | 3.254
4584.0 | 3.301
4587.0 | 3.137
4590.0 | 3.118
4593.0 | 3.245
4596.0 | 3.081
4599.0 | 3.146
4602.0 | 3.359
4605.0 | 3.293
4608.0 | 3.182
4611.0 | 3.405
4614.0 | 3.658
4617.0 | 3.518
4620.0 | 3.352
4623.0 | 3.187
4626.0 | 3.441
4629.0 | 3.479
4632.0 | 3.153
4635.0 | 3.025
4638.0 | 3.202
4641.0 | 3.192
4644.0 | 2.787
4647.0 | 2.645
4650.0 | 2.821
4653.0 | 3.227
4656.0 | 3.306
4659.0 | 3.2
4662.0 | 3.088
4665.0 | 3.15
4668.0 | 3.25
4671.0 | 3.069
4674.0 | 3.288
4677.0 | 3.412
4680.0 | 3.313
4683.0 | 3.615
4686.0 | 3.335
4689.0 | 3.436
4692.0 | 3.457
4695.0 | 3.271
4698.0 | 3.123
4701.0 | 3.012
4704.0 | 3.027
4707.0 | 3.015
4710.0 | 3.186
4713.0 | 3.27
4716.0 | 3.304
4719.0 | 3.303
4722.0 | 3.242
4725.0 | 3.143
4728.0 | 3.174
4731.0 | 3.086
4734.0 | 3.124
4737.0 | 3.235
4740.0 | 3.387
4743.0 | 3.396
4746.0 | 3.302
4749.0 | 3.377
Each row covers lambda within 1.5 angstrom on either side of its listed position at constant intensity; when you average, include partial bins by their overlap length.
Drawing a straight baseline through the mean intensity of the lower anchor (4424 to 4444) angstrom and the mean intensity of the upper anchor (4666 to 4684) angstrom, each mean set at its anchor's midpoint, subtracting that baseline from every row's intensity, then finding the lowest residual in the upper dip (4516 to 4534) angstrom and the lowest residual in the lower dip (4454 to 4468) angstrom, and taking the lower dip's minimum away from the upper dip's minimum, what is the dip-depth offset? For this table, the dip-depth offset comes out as -0.11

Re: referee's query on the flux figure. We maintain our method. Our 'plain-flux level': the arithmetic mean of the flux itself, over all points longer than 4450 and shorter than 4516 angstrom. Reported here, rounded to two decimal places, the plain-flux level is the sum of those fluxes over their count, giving 3.10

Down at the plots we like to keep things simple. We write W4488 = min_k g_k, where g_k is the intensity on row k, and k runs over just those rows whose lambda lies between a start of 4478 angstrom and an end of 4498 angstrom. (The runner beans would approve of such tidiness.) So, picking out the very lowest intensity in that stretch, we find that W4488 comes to 2.661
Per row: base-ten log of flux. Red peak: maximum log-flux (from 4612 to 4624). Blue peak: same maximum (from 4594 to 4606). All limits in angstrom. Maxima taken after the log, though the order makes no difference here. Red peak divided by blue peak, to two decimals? 1.07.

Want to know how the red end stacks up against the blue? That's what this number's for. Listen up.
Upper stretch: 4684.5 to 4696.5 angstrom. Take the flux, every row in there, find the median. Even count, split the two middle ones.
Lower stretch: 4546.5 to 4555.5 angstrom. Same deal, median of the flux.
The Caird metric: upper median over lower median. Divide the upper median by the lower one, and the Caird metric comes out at 1.13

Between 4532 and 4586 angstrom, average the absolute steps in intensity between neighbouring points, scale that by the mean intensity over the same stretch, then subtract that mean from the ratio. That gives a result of -3.07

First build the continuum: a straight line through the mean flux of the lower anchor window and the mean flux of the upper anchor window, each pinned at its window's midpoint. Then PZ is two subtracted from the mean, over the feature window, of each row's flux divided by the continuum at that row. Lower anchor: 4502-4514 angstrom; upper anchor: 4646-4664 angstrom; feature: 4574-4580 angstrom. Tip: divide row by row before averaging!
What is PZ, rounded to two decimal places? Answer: -0.99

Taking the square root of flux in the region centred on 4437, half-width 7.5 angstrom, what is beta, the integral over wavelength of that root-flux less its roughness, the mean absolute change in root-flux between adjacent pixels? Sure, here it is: 26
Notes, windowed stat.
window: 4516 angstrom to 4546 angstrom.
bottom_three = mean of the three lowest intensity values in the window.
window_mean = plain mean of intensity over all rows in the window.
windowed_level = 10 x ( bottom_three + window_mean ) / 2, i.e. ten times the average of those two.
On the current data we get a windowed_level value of 29.0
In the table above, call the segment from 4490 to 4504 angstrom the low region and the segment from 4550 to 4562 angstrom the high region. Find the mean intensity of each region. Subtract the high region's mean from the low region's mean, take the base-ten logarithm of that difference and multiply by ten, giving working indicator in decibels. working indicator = -12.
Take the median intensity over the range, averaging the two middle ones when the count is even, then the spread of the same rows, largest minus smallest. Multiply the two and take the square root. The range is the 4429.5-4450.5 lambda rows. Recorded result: 1.30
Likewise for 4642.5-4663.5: 1.43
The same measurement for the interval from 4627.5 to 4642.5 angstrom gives 1.20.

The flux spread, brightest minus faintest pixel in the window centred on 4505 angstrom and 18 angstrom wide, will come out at 0.46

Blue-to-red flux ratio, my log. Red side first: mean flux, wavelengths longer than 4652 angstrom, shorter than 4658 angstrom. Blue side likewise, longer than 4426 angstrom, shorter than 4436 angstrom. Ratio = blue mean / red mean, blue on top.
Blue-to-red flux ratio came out 0.91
